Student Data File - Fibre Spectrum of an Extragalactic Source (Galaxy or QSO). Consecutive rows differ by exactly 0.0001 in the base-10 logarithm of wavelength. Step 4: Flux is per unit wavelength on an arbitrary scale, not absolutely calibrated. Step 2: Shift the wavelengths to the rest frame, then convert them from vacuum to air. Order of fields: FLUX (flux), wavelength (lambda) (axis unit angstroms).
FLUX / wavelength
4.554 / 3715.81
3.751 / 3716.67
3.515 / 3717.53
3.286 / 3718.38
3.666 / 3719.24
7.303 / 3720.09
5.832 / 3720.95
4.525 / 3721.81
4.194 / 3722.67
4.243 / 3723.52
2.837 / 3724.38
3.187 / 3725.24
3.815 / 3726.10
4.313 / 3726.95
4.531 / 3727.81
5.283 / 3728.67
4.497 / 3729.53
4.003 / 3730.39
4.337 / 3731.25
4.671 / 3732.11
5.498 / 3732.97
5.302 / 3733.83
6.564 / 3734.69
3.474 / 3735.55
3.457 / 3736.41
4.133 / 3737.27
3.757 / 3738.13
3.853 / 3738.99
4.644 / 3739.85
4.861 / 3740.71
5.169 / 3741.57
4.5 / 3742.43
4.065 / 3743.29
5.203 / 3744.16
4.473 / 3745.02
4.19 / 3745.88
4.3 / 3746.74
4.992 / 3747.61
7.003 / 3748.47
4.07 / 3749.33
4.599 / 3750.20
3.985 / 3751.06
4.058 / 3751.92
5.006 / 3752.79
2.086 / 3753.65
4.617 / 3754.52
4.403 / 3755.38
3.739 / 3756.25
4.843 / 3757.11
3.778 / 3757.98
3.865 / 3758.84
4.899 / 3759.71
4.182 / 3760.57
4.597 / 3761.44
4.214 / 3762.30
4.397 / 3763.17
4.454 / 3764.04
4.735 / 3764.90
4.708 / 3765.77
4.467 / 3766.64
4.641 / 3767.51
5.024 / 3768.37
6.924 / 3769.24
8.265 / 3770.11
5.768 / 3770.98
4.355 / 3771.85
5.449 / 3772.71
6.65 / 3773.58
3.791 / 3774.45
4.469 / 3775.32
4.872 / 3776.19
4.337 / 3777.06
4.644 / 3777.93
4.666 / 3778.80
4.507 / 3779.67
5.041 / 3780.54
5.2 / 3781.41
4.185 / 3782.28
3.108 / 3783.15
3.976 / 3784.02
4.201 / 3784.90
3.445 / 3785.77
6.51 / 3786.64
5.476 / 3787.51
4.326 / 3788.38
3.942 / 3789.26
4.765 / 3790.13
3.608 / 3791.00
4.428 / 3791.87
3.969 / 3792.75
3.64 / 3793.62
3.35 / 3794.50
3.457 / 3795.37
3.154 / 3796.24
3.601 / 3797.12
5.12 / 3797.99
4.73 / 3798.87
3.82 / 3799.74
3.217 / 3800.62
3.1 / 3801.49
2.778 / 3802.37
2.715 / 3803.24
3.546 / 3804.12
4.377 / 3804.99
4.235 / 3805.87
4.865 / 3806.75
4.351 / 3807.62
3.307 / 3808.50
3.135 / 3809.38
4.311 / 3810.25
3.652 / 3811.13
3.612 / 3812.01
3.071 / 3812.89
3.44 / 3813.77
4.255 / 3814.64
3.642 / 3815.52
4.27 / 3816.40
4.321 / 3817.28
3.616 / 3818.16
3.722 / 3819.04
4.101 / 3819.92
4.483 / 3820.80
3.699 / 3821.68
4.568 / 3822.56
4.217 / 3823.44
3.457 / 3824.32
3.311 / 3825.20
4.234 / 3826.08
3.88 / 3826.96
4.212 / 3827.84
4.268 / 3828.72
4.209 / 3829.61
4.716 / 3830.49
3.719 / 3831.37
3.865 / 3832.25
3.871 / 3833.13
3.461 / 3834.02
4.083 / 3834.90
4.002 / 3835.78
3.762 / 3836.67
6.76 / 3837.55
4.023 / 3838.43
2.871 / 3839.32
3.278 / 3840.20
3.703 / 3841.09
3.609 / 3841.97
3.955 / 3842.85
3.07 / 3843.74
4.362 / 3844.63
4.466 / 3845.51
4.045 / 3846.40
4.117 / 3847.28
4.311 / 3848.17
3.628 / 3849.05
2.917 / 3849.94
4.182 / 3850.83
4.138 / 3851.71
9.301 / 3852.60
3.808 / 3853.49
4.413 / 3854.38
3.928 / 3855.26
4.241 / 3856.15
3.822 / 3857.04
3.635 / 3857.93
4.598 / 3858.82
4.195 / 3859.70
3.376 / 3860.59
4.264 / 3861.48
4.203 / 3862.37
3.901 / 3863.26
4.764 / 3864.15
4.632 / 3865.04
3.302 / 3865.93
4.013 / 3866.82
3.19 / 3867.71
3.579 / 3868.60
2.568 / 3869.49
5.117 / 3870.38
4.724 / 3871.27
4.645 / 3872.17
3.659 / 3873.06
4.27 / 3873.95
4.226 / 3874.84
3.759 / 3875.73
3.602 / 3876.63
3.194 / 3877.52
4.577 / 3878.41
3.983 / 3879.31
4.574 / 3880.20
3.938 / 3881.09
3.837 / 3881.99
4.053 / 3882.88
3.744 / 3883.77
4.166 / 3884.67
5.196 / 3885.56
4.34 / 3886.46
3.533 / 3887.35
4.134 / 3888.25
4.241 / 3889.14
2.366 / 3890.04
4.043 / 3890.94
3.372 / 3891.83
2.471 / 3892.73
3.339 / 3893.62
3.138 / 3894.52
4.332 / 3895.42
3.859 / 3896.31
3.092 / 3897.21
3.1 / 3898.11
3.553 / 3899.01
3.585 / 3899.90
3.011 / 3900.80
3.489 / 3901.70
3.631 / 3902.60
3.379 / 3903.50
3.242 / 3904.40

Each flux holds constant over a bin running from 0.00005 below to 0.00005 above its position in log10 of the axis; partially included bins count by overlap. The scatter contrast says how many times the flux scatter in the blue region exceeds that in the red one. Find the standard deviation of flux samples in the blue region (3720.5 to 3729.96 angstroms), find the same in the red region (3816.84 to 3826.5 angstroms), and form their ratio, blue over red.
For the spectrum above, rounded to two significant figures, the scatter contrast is 2.0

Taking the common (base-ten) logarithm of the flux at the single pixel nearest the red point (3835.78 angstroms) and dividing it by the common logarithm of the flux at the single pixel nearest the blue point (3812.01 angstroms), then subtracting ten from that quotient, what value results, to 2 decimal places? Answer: -8.92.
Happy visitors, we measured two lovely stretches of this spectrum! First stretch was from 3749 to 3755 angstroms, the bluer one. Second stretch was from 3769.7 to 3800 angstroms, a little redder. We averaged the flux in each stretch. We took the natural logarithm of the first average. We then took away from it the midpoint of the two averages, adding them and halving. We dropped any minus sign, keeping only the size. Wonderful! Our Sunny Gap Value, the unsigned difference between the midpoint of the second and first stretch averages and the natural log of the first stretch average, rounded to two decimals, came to 2.90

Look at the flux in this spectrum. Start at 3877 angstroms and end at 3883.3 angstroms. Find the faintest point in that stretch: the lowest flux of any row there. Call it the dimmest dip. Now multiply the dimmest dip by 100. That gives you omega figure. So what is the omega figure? 319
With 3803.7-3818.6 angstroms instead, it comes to 307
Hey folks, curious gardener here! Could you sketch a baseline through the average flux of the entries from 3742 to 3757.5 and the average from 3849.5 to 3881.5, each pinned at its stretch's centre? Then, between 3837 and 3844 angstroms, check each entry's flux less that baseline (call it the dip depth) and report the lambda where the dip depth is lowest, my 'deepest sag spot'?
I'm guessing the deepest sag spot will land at 3839.32 angstroms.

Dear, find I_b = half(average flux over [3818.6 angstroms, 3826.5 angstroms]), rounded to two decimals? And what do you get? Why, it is 1.99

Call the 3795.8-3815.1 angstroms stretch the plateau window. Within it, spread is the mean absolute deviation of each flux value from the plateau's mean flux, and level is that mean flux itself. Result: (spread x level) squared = 4.7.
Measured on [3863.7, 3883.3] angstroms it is 4.0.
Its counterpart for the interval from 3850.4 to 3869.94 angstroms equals 7.0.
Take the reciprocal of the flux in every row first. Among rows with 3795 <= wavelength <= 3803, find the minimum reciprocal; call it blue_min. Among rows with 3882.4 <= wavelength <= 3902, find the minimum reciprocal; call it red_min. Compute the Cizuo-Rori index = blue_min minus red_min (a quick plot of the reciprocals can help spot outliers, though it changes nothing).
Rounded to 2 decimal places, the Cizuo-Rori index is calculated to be 0.00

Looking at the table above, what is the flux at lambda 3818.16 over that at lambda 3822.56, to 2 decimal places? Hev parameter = 0.79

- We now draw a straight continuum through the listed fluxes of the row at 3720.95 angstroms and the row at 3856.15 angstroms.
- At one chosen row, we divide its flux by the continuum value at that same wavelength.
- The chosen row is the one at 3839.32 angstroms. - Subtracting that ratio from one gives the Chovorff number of 0.4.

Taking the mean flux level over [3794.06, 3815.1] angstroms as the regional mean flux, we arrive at 3.72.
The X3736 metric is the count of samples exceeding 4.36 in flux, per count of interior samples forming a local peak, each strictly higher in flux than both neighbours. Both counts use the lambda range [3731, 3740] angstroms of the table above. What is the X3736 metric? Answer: 1.7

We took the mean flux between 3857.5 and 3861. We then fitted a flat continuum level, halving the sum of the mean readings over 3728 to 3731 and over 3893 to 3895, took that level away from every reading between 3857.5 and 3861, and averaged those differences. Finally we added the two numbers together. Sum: 4.0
